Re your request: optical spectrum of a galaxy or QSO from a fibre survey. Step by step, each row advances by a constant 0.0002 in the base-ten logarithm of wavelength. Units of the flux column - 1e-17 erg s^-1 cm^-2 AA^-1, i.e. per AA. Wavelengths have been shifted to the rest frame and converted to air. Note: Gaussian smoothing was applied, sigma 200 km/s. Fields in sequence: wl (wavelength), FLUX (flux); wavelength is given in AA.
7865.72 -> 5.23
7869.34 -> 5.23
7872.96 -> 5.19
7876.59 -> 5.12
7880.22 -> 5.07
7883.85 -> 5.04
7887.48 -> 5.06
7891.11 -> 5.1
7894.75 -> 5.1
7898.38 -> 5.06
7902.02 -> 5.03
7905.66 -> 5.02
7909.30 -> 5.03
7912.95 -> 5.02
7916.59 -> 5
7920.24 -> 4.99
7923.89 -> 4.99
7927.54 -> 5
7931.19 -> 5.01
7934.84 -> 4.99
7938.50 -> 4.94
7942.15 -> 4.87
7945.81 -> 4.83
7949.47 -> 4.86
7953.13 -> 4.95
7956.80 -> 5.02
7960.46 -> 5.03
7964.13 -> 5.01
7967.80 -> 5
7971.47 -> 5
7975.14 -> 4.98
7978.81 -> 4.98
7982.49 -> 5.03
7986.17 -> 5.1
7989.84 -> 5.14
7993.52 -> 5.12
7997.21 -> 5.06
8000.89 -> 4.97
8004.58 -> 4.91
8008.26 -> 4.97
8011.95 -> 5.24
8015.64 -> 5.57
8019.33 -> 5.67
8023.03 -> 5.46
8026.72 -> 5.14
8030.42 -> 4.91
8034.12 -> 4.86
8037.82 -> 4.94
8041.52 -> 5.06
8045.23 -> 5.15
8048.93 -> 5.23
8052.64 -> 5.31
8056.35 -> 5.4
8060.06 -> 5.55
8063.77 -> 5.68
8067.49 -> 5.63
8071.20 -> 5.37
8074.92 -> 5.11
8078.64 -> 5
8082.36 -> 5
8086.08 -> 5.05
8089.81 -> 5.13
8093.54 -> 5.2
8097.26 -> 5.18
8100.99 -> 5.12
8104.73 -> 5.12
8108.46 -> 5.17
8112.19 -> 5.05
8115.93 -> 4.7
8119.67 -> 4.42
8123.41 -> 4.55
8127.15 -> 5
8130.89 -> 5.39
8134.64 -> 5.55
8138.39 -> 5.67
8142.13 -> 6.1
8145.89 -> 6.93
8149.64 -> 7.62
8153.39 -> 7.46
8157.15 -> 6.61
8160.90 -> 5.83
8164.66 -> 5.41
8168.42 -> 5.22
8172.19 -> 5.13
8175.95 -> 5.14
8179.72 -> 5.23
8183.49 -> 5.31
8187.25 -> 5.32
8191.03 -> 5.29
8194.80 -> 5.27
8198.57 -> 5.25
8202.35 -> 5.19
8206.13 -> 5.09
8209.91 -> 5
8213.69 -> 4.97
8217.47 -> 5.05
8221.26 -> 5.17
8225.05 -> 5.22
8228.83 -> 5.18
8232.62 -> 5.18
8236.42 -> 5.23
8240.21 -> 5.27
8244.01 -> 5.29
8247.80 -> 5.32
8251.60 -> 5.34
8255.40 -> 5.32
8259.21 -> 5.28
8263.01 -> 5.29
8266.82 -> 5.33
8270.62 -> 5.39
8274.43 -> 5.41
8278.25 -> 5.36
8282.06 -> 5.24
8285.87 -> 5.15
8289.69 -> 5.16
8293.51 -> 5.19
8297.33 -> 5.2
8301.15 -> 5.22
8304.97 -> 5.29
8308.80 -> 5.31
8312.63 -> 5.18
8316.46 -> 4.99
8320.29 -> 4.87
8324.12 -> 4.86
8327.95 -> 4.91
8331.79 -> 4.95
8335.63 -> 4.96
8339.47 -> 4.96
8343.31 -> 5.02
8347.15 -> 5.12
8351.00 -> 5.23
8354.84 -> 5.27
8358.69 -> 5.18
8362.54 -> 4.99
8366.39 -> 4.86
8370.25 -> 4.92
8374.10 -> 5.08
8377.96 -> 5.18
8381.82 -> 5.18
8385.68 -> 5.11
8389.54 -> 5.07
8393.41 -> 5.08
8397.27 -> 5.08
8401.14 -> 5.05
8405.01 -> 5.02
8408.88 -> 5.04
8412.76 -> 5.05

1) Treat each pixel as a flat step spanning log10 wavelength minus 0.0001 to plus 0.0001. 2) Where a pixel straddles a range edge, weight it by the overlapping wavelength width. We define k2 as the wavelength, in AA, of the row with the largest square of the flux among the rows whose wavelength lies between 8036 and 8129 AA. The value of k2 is 8063.77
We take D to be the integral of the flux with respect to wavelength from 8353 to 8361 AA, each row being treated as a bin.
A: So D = 41.7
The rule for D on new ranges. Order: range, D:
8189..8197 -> 42.2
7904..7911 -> 35.2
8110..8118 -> 39.0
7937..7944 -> 34.3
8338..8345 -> 34.9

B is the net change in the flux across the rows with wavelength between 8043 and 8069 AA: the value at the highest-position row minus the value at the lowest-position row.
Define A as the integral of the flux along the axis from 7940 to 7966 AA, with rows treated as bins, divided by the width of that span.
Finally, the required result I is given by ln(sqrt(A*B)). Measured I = 0.4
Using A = 4.939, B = 0.48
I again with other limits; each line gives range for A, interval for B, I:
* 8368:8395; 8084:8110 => -0.2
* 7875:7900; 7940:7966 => -0.2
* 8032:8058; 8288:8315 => -1.1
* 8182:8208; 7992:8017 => 0.4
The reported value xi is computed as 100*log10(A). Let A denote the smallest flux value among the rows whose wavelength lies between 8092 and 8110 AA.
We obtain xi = 70.9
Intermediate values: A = 5.12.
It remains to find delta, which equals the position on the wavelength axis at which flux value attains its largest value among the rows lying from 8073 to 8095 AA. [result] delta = 8093.54 AA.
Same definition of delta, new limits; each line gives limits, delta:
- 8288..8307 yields 8304.97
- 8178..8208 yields 8187.25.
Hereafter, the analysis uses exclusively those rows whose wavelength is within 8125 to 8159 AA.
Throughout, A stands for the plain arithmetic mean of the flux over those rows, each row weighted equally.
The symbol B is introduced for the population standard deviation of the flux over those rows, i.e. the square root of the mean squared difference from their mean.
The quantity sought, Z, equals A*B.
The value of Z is 5.6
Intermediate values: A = 6.26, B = 0.89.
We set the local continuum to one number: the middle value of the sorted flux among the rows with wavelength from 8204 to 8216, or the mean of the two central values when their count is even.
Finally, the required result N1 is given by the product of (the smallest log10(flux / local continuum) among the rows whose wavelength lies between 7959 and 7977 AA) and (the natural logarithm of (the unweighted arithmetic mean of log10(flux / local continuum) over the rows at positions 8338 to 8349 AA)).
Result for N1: 0.010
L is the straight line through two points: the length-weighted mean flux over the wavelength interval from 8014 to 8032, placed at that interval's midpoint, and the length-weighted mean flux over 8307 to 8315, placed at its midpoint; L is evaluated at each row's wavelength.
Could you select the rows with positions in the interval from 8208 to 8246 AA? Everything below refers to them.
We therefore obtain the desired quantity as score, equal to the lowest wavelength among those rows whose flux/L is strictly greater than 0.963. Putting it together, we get 8221.26 AA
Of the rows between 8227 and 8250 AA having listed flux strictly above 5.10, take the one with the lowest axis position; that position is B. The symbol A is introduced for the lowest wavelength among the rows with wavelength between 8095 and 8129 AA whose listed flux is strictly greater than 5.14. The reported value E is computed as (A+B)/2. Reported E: 8163.0 AA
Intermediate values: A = 8097.26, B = 8228.83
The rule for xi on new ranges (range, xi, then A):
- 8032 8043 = 68.7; 4.86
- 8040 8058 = 70.4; 5.06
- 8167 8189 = 71.0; 5.13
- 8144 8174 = 71.0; 5.13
